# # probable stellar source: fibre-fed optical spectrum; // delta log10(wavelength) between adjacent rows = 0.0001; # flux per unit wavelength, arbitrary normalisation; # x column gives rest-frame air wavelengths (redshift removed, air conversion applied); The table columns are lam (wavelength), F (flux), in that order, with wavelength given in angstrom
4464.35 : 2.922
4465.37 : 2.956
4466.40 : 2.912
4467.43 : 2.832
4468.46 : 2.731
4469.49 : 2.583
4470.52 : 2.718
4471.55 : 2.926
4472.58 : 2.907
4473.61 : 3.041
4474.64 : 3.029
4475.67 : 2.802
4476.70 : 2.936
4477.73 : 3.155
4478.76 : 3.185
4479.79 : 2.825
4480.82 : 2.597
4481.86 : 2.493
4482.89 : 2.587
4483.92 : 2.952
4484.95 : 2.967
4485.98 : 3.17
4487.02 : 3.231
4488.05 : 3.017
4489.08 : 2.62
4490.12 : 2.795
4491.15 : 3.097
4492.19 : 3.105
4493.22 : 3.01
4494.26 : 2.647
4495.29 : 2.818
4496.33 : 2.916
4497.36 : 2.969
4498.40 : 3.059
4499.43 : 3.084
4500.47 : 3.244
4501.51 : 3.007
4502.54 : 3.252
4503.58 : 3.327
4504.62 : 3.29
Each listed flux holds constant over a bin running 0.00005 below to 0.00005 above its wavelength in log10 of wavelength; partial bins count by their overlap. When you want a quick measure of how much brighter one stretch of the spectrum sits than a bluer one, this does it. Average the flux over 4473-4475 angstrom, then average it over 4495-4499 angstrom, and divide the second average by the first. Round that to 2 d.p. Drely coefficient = 0.97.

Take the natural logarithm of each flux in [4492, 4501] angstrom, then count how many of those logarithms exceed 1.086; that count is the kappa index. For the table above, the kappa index 6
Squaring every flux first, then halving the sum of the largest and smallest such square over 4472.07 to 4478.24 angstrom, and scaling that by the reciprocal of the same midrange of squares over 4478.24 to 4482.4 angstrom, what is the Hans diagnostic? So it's 1.09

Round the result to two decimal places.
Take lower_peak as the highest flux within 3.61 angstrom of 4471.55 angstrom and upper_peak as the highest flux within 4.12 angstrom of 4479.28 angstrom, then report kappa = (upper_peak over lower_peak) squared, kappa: 1.10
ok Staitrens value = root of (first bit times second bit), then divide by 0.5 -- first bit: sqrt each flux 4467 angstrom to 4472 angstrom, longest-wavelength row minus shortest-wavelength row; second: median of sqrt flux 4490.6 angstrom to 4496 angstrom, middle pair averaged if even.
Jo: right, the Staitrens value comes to 0.44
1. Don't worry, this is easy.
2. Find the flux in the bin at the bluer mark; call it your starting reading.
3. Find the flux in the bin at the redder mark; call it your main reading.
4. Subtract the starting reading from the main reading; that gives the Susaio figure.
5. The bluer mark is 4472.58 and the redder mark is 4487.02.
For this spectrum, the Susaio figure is 0.32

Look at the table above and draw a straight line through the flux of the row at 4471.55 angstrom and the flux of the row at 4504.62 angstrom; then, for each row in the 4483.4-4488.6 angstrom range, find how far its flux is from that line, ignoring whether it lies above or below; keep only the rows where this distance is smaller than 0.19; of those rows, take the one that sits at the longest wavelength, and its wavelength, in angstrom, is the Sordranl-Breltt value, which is 4488.05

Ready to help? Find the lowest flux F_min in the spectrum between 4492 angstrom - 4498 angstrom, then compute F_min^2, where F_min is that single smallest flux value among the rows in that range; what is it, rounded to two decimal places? 7.01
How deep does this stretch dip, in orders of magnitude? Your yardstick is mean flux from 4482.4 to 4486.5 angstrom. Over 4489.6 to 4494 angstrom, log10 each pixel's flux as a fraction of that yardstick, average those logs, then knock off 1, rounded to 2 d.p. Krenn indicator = -0.99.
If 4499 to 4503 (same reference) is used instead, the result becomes -0.97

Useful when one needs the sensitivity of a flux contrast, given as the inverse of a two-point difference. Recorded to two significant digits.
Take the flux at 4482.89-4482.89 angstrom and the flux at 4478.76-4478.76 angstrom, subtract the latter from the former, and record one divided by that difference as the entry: -1.7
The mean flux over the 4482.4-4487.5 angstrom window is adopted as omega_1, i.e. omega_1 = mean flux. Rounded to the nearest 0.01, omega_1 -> 2.98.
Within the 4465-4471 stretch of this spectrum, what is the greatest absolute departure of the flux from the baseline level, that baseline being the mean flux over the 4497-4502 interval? 0.49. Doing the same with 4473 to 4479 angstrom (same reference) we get 0.27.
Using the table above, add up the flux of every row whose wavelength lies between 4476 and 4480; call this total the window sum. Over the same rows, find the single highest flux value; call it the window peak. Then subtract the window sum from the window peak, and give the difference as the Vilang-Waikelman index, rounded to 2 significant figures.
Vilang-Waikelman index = -8.9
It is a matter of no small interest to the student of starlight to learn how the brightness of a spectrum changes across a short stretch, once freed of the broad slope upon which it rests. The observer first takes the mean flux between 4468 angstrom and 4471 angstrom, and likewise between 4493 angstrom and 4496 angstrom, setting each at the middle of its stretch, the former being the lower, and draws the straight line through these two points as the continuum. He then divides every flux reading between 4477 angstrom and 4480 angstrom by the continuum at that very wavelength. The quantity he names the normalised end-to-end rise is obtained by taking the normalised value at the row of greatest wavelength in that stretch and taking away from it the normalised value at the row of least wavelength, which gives -0.13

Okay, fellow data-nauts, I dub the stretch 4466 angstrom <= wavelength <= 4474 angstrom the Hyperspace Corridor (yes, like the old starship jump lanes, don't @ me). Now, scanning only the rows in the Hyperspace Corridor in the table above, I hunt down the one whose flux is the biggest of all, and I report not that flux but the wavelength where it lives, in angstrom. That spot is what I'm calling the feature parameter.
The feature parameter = 4473.61 angstrom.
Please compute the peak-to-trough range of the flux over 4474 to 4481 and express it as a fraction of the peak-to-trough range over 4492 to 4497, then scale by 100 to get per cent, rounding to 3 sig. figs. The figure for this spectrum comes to 128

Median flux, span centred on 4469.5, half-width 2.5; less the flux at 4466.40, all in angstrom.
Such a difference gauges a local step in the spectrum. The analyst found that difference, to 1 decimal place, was -0.2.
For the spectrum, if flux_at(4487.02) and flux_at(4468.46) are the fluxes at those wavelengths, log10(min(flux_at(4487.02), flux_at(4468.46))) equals 0.436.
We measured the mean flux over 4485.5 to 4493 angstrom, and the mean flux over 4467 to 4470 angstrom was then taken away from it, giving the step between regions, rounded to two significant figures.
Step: 0.29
